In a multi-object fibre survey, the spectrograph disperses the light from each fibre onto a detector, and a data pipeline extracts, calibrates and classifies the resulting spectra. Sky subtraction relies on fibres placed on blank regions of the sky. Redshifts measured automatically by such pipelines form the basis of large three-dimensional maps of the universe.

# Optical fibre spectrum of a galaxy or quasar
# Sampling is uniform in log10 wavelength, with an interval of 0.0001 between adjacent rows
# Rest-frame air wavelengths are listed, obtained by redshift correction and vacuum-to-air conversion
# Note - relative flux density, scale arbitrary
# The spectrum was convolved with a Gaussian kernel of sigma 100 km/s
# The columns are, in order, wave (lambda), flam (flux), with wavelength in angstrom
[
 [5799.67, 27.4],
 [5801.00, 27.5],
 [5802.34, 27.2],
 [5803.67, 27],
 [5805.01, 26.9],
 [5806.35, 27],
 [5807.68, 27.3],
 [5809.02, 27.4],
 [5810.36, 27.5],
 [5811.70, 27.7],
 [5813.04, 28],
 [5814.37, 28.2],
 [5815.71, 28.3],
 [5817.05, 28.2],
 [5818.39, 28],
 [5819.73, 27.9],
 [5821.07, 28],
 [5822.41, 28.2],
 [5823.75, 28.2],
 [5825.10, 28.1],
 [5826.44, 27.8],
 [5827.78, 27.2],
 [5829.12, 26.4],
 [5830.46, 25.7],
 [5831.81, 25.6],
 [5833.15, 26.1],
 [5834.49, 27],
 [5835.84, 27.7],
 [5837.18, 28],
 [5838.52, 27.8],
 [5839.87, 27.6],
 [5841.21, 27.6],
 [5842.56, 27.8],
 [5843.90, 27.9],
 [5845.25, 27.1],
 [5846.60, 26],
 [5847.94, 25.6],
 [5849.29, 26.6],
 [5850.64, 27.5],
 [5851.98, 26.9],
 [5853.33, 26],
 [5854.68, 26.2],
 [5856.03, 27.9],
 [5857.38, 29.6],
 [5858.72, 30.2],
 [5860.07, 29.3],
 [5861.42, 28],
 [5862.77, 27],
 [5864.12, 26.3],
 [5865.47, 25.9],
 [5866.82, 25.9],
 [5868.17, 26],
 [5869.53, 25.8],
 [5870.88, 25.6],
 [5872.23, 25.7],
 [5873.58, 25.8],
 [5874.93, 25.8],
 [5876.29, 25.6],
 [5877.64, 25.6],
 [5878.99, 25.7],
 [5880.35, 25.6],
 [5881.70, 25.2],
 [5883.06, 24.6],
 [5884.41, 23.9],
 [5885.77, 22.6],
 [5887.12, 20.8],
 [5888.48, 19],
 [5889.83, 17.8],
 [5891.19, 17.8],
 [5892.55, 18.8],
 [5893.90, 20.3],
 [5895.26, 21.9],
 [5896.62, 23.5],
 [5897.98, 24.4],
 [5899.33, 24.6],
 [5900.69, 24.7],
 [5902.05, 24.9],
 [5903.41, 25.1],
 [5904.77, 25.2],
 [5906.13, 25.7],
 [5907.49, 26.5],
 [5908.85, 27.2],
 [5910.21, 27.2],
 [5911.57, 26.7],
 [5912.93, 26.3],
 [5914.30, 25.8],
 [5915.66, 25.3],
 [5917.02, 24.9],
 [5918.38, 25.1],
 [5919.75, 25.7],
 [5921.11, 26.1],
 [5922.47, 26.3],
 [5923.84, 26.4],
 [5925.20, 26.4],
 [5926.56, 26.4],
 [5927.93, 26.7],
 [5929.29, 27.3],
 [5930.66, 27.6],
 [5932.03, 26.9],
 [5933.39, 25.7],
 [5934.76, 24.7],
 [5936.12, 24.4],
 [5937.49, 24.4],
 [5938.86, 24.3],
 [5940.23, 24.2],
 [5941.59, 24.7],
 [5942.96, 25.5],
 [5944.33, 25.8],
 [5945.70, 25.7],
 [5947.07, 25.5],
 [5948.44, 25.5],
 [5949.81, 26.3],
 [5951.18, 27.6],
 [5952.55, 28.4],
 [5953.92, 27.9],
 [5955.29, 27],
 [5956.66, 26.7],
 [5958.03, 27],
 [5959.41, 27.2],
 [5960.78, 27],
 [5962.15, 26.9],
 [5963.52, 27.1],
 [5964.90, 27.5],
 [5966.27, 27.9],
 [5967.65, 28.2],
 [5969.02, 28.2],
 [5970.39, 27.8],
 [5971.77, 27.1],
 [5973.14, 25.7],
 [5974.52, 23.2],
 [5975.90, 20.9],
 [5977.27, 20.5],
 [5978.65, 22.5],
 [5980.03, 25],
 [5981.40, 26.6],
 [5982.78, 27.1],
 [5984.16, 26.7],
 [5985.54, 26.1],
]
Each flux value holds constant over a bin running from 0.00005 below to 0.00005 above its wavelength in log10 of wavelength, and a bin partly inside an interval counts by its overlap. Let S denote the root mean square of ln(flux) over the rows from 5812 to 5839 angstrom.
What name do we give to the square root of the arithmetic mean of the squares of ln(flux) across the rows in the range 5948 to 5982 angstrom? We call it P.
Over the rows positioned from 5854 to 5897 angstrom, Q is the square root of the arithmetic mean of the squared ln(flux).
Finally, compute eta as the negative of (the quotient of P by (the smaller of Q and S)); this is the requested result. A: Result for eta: -1.02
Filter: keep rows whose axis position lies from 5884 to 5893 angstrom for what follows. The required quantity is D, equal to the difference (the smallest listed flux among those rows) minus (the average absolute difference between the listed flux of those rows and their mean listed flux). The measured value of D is 15.8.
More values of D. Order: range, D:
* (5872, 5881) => 25.5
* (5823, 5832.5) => 24.7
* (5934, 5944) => 23.9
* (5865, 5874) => 25.5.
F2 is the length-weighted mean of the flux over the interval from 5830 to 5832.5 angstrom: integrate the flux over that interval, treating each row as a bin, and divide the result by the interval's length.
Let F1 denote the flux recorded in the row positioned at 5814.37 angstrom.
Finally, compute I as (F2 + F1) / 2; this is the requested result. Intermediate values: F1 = 28.2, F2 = 25.6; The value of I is 26.9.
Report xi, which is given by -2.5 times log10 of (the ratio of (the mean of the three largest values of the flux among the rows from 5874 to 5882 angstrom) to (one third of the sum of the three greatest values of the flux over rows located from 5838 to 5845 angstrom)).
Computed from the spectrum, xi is 0.09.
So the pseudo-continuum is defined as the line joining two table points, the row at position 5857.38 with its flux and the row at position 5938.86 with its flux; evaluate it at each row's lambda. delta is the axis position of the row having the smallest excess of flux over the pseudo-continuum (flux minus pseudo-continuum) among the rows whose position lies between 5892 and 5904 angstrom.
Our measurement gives 5892.55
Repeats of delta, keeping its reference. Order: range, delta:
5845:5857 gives 5847.94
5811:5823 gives 5811.70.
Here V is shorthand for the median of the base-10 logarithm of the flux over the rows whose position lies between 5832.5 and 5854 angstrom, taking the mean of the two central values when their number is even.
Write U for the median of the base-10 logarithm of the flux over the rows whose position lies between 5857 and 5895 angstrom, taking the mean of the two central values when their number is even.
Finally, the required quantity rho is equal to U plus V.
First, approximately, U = 1.41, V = 1.436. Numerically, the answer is 2.845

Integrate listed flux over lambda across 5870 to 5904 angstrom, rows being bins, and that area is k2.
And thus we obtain 796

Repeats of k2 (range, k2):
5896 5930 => 877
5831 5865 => 929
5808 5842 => 936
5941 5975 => 908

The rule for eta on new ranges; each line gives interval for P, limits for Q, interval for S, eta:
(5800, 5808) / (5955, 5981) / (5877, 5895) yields -1.07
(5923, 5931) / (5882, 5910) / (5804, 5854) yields -1.05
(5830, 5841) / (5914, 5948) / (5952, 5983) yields -1.01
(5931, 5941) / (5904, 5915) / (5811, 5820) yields -0.98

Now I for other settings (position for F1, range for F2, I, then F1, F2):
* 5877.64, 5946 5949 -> 25.6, 25.6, 25.5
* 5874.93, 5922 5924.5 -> 26.0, 25.8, 26.3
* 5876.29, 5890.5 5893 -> 21.9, 25.6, 18.2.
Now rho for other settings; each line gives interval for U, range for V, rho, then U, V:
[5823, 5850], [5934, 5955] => 2.844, 1.44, 1.407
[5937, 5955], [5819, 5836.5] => 2.849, 1.41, 1.442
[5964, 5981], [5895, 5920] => 2.823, 1.42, 1.401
